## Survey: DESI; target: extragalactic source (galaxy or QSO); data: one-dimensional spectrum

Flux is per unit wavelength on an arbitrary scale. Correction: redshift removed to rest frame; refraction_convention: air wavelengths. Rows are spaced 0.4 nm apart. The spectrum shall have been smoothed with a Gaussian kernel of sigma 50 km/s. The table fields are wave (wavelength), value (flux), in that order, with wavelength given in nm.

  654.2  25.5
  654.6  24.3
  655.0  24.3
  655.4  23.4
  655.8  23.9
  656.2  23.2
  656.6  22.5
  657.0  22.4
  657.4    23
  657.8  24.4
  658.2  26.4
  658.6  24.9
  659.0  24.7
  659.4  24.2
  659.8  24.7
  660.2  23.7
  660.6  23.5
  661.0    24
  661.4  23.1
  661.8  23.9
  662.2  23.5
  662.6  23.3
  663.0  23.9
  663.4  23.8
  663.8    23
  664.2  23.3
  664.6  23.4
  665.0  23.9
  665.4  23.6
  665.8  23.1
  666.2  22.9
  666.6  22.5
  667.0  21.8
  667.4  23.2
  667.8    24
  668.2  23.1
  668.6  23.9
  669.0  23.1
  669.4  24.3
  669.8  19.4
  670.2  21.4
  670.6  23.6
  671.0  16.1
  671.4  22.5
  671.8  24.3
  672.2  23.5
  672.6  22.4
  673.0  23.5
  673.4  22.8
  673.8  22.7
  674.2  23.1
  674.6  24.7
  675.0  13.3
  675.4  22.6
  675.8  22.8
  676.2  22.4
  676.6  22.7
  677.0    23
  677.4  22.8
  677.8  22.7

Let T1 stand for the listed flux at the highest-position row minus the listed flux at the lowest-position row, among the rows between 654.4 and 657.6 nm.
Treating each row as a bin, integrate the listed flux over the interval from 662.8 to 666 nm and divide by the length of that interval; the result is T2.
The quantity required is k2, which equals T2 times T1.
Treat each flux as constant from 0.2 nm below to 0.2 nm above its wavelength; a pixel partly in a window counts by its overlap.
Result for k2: -31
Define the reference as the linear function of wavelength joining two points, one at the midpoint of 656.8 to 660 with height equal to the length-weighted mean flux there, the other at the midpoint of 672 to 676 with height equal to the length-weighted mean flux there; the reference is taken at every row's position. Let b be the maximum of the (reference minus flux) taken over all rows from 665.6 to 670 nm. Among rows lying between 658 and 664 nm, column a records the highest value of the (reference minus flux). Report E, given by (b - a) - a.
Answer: 2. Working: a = 0.8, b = 3.3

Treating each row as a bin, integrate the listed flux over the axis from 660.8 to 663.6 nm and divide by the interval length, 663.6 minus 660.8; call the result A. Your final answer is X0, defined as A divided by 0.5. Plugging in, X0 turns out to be 47.3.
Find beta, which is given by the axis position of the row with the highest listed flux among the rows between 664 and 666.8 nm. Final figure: 665.0 nm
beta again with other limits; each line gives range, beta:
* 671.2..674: 671.8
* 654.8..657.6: 655.0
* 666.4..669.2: 667.8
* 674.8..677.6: 677.0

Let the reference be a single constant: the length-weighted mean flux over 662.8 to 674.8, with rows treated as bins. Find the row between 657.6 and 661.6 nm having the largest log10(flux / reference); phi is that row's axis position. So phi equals 658.2 nm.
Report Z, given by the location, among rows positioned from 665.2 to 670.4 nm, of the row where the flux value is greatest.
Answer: 669.4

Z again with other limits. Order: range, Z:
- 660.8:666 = 661.0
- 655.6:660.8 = 658.2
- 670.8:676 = 674.6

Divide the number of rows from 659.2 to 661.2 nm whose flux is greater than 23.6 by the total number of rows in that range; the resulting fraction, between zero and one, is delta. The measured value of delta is 0.8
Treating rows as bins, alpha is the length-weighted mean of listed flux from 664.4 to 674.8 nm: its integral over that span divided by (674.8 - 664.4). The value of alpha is 22.8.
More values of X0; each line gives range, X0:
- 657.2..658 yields 47.4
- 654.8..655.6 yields 47.7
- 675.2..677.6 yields 45.4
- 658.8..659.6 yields 48.9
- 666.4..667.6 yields 45.0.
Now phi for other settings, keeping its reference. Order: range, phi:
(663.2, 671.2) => 669.4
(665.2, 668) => 667.8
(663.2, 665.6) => 665.0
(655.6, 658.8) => 658.2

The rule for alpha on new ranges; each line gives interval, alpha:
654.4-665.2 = 23.8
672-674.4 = 23.0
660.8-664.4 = 23.5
